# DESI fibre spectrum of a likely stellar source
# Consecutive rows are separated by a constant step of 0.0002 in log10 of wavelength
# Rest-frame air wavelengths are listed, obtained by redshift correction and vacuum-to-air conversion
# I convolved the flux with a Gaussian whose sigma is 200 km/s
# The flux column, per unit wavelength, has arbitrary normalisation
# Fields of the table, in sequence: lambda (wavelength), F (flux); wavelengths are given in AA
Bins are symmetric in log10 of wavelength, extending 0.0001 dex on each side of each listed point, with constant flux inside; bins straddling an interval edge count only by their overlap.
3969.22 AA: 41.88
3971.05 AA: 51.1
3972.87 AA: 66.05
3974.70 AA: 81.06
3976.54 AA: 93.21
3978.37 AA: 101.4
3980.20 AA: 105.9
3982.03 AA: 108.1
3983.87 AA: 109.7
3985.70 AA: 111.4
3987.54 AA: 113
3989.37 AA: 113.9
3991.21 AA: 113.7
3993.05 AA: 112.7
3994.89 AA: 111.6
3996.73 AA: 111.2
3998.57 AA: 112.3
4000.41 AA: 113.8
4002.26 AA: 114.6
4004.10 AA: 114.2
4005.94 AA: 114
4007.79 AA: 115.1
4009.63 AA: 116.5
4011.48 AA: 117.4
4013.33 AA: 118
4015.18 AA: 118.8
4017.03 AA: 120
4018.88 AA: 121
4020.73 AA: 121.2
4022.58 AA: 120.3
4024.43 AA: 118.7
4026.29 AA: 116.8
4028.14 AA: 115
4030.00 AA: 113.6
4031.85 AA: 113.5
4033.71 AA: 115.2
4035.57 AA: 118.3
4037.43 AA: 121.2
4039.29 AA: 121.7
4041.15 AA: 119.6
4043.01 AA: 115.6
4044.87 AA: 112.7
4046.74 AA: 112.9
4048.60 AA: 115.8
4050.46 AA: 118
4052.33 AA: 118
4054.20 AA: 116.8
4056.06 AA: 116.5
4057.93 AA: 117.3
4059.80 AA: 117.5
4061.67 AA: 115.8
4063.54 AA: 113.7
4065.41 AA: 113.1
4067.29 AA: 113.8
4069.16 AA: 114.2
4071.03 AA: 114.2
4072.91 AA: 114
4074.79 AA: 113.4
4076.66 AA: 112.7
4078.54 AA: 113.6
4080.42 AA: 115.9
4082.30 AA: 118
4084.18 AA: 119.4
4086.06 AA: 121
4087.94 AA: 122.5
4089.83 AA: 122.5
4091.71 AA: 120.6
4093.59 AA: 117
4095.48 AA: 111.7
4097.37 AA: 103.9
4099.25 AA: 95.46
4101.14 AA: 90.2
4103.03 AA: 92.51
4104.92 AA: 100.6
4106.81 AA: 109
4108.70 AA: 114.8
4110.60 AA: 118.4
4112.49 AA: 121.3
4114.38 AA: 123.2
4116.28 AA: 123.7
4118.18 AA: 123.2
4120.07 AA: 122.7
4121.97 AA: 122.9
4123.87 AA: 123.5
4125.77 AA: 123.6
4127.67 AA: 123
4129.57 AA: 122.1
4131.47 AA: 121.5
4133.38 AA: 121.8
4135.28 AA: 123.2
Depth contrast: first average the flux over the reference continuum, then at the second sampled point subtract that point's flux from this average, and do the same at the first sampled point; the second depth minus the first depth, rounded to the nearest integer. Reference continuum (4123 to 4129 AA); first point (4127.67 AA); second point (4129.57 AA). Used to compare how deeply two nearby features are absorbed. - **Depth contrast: 1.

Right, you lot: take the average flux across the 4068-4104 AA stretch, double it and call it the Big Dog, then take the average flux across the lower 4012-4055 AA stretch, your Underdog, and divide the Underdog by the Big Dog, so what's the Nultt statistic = 0.523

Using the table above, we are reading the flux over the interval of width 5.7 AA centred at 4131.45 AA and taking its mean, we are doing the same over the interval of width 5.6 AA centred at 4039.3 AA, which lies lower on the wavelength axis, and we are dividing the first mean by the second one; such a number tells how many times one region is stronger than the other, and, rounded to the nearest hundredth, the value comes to 1.01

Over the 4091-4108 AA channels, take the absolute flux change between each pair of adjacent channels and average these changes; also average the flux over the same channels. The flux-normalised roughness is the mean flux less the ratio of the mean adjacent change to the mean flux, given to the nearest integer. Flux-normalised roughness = 104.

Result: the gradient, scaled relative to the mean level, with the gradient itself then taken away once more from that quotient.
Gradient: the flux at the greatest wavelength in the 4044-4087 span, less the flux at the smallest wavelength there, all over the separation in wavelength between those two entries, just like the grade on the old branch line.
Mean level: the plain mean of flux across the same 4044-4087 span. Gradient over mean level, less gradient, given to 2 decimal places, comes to -0.20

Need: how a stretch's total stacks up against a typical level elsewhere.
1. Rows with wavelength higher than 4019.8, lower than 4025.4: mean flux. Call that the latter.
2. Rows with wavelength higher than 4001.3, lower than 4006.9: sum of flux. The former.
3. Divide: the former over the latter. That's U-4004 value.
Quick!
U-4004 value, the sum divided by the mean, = 2.9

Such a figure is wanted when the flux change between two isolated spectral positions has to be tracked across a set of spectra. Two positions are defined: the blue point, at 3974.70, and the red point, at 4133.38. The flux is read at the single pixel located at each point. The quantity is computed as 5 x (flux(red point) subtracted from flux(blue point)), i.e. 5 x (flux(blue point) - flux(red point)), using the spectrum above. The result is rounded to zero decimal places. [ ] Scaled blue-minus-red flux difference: -204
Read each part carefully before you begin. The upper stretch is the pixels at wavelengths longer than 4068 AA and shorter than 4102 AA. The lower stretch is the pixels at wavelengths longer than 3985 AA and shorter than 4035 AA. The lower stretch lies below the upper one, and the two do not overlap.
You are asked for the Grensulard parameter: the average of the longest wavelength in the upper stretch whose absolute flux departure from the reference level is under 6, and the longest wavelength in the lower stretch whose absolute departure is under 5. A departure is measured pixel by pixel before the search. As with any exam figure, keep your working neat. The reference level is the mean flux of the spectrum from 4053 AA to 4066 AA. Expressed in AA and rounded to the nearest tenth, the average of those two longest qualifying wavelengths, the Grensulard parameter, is 4064.6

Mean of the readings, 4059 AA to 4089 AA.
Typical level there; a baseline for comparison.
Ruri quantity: 116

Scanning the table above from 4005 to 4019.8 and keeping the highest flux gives 121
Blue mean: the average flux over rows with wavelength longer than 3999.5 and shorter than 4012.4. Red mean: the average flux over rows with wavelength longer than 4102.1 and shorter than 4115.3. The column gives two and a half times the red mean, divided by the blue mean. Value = 2.42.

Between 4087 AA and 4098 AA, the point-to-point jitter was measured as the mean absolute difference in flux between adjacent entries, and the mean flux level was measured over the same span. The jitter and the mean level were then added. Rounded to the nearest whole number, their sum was 120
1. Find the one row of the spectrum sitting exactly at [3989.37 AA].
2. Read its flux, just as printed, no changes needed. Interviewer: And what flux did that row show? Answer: 113.9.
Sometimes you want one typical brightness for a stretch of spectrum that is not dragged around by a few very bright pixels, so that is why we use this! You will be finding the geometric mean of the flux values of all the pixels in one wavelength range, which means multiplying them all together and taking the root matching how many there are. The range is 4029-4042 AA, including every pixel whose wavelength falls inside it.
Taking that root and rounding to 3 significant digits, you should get 118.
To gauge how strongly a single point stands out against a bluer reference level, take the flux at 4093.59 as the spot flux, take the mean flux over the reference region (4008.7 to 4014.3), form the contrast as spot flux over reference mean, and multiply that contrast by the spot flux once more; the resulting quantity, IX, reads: 117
